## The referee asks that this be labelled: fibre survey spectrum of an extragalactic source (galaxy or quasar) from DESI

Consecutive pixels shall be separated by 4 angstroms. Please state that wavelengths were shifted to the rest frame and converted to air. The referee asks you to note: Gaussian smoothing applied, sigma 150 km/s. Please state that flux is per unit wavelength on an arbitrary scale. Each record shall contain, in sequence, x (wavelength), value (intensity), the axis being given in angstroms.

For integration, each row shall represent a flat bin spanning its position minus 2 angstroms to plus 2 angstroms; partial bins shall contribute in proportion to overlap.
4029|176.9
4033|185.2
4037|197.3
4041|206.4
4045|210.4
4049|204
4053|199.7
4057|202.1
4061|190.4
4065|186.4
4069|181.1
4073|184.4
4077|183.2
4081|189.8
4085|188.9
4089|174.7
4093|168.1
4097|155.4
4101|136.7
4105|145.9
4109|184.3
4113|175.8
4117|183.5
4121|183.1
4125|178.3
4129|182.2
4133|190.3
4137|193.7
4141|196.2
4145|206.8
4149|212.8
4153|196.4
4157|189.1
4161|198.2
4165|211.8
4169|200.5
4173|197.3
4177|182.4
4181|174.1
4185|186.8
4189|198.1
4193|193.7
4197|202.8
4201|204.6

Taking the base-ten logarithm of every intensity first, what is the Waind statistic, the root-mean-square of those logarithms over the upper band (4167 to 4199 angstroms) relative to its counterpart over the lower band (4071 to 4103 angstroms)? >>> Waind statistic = 1.02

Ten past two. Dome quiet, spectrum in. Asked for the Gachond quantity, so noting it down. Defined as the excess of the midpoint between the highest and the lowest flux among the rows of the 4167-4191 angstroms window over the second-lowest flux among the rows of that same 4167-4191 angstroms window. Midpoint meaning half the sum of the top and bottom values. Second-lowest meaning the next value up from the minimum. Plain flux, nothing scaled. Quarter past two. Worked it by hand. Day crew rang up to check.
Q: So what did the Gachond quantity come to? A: 5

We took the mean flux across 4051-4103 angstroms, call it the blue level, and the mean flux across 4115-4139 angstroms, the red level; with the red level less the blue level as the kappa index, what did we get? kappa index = 5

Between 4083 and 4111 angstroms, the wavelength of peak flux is 4085 angstroms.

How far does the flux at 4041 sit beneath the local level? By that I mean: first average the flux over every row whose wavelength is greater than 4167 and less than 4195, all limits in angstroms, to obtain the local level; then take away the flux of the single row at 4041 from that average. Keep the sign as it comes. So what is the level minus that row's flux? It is -16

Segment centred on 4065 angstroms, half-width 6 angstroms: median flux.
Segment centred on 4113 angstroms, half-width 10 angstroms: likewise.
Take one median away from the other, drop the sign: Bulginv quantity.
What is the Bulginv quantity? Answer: 3.3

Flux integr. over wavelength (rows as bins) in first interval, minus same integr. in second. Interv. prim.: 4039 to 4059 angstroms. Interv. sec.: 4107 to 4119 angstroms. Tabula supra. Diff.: 1916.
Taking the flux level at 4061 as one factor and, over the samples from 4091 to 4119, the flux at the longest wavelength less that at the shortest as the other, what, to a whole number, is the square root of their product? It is 54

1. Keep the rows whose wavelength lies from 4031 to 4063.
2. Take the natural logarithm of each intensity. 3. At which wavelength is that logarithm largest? 4045 angstroms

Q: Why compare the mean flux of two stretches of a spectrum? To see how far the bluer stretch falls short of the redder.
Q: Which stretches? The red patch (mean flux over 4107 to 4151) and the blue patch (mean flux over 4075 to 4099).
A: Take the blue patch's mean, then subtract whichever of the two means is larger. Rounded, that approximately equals -13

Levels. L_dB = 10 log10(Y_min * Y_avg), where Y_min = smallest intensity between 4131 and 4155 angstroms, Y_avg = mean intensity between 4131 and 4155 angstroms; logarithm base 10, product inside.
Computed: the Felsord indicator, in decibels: 45.79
